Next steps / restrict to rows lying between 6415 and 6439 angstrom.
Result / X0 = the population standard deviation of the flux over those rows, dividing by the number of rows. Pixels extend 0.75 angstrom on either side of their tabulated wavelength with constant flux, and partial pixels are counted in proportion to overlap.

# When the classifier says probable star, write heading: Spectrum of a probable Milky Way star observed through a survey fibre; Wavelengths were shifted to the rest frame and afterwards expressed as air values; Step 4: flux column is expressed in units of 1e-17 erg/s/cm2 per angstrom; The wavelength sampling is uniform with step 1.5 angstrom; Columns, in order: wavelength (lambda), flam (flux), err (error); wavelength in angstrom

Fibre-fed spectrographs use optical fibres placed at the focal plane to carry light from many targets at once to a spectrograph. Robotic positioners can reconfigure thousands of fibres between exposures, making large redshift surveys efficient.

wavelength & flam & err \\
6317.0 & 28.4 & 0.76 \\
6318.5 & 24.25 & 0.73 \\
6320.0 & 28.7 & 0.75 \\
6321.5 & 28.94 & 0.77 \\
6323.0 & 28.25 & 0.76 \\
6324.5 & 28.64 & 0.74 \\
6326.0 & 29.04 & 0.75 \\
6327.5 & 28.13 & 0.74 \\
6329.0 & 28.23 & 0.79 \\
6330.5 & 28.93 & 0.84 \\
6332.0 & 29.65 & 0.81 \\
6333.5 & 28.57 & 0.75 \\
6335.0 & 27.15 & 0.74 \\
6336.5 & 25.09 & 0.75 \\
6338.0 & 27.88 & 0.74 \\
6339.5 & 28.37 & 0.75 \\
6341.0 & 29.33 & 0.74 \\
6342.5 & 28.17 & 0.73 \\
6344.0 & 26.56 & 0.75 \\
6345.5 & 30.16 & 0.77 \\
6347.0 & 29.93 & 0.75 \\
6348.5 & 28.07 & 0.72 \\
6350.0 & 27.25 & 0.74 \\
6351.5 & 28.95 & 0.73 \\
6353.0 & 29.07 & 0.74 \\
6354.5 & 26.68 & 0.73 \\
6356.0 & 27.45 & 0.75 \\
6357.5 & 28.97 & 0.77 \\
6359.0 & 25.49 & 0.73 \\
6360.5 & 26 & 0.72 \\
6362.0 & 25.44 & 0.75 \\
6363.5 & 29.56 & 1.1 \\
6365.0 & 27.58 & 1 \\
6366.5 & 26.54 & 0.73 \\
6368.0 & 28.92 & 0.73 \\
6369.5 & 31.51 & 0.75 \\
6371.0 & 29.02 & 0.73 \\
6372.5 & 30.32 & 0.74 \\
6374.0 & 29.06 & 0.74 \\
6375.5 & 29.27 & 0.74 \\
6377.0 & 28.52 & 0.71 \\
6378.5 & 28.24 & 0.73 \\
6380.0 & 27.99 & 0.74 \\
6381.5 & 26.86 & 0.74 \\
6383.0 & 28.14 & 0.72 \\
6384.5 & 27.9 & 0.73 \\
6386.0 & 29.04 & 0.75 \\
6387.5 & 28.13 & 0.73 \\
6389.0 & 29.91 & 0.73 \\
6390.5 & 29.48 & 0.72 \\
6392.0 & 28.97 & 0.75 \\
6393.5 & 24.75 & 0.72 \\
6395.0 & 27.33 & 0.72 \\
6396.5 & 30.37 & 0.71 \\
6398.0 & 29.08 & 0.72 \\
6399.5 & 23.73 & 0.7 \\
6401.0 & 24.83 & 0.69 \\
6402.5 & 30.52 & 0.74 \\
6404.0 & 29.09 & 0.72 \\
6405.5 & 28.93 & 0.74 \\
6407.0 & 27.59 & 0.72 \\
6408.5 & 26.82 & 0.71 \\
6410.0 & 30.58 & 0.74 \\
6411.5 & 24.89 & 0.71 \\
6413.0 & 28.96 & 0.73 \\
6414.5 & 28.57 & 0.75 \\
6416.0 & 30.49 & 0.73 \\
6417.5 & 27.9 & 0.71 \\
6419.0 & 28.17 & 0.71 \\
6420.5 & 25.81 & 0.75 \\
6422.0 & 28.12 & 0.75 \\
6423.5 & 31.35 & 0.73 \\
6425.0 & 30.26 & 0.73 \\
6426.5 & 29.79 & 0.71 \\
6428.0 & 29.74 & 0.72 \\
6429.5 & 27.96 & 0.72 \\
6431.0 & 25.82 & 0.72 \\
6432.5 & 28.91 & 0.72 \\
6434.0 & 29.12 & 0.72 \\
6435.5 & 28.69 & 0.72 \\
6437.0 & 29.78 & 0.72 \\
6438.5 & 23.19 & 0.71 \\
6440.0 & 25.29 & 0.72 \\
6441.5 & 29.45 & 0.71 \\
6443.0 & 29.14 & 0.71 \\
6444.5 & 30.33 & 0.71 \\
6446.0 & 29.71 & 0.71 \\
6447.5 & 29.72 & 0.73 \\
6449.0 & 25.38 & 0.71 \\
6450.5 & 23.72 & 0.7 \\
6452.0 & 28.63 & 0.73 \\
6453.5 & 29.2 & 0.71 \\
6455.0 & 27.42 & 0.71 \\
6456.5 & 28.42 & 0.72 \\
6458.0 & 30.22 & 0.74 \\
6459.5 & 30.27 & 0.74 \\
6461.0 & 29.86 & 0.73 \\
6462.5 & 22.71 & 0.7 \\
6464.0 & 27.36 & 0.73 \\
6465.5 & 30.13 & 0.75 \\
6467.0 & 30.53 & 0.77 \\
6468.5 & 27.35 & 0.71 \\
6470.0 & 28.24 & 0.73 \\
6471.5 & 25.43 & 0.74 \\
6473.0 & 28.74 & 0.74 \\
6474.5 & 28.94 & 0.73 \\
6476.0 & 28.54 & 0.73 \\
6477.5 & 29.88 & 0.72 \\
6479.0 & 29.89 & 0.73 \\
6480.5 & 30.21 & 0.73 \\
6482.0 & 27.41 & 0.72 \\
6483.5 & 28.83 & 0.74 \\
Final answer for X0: 2.0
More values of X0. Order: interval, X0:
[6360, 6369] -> 1.5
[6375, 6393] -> 0.8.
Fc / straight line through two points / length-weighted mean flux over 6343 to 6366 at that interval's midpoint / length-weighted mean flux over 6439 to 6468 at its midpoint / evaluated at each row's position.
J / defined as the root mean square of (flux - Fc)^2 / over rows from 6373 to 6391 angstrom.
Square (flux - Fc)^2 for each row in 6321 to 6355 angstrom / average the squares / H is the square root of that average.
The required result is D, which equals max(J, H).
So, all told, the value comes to 2.5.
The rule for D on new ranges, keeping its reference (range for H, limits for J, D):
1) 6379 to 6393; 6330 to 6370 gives 3.8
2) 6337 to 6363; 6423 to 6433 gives 5.0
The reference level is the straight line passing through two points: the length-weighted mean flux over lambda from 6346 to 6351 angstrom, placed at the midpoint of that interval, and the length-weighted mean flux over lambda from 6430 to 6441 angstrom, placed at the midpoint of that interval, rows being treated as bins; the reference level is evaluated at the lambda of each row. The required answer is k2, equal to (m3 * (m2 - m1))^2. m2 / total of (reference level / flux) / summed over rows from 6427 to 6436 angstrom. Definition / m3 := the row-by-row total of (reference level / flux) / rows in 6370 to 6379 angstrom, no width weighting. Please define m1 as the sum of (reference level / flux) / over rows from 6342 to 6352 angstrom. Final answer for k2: 52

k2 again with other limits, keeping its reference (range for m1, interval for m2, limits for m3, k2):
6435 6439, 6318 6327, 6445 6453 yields 251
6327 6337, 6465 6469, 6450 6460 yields 904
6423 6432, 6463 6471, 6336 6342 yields 17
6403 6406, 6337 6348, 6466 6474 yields 598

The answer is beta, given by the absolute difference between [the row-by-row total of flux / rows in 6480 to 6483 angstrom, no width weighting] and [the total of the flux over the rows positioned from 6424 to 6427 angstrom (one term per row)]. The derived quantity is 2.4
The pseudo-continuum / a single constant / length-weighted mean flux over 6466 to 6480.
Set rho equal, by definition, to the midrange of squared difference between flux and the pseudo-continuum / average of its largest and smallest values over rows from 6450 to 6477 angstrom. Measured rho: 18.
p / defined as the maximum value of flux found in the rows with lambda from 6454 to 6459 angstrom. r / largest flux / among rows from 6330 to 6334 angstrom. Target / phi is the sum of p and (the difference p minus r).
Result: 30.8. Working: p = 30.22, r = 29.65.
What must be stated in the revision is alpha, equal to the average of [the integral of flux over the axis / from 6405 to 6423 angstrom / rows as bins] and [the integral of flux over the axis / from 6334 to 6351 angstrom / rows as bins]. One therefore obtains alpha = 491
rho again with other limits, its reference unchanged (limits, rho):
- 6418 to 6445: 15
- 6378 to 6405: 12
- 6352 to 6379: 5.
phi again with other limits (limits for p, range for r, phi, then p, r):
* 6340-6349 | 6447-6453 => 30.6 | 30.16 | 29.72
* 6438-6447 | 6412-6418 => 30.2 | 30.33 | 30.49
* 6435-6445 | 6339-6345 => 31.3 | 30.33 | 29.33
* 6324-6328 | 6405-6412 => 27.5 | 29.04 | 30.58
